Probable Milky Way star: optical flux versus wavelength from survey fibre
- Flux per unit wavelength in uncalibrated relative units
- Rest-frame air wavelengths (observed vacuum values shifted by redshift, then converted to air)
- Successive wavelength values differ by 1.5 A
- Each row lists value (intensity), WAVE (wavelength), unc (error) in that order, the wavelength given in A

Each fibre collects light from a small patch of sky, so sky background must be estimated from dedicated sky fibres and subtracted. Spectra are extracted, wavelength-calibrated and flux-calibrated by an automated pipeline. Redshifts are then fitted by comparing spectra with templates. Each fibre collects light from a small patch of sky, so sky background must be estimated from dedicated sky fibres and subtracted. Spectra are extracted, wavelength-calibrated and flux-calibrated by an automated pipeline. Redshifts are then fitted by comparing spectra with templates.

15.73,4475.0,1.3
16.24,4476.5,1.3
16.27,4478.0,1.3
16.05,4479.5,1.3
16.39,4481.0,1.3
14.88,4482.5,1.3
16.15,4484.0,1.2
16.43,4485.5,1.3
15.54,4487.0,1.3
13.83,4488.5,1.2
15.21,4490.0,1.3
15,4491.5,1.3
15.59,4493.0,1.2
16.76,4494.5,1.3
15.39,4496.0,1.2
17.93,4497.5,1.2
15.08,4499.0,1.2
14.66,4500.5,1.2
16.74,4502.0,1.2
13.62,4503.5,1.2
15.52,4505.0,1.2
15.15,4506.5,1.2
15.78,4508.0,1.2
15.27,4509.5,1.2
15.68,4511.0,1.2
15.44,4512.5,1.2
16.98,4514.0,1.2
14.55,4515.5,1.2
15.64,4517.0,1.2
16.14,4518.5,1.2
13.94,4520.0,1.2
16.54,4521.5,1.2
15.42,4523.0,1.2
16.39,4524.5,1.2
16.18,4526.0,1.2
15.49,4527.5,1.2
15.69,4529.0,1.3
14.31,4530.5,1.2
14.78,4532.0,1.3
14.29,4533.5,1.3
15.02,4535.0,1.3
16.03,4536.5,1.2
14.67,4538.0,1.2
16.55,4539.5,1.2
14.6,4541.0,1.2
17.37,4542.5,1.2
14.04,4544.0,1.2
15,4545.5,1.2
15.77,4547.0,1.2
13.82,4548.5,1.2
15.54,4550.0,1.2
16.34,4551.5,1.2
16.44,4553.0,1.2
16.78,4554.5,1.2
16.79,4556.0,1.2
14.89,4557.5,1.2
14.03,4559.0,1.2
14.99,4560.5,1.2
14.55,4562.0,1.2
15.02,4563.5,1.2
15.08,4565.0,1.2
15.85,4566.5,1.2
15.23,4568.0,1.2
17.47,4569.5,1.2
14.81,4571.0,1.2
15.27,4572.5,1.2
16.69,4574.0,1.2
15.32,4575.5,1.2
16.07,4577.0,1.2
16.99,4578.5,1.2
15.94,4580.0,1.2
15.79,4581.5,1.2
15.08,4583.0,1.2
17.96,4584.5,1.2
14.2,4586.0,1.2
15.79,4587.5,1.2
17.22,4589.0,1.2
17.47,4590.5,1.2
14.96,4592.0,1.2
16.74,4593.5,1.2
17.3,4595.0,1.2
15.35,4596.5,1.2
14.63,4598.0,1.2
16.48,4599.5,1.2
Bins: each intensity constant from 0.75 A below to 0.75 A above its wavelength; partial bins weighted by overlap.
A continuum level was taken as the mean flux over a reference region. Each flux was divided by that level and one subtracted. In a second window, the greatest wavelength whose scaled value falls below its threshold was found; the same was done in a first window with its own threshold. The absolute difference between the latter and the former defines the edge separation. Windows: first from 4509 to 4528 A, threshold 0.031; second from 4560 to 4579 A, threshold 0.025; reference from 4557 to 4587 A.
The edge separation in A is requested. 48.0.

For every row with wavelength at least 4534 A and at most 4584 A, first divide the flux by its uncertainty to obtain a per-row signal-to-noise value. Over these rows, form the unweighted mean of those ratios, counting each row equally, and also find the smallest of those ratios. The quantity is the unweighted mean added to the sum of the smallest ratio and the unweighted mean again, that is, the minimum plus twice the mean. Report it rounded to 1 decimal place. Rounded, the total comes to 37.4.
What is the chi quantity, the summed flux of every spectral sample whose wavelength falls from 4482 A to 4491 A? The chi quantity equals 92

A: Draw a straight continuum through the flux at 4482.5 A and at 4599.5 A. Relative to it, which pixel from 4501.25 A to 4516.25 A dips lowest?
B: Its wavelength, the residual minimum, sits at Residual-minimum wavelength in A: 4503.5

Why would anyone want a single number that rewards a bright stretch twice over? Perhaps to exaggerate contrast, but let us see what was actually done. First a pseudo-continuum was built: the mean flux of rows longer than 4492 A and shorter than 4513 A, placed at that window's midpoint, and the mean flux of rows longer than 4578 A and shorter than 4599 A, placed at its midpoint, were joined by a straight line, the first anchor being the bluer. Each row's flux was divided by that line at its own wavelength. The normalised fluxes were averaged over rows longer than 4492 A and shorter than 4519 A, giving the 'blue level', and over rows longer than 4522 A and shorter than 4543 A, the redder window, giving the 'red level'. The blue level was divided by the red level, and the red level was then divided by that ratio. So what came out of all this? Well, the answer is 0.960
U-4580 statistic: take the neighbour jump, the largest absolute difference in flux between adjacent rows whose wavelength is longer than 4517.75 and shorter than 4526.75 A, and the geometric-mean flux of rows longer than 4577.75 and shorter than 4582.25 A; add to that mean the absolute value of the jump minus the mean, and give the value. 29.9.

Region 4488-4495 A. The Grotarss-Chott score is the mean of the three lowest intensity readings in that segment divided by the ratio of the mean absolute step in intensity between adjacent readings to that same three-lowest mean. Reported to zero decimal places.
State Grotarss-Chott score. 257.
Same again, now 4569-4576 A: 155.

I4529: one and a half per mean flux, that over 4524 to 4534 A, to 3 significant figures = 0.0980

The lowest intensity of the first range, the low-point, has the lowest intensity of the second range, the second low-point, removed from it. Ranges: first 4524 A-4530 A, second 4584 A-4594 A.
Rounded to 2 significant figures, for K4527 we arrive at 1.3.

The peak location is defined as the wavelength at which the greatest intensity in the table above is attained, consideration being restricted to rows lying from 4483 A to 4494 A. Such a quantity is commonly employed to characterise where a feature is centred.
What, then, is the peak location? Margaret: 4485.5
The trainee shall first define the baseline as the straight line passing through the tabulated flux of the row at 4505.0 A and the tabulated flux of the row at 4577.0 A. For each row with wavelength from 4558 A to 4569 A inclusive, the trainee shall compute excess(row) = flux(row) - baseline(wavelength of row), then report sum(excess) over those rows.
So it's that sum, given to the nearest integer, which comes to -7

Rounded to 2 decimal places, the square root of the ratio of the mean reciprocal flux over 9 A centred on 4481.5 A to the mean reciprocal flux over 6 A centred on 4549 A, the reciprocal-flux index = 0.98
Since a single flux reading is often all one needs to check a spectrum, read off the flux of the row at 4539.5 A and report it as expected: 16.55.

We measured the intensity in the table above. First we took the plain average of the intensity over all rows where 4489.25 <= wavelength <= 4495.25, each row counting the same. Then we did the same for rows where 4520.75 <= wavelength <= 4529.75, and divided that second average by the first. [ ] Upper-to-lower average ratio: 1.02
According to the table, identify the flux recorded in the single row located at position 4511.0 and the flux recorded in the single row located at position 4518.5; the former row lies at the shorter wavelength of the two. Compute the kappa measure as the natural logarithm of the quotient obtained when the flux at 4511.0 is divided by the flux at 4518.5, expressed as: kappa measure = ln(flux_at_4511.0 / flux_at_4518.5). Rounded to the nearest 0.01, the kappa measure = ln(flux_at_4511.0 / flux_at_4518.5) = -0.03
